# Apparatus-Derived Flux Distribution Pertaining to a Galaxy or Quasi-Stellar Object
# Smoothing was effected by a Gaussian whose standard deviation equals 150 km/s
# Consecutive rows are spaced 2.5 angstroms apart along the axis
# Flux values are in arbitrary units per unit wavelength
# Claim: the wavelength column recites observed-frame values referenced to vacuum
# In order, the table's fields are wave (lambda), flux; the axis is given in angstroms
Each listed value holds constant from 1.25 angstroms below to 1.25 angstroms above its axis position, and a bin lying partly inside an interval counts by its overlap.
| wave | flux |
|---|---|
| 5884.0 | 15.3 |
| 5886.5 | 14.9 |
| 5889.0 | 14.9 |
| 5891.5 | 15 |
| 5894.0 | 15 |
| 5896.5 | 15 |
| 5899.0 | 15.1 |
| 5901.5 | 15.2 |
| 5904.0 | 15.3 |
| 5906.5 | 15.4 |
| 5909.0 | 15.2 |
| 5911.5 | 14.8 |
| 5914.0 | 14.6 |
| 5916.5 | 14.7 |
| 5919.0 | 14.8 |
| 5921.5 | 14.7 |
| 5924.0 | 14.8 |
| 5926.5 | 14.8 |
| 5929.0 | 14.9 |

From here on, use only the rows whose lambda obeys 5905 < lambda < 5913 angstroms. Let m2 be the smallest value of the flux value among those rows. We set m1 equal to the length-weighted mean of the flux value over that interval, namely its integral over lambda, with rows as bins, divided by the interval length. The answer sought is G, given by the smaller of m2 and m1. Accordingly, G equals 14.80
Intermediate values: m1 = 15.12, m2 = 14.8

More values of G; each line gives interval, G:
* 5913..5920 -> 14.60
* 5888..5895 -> 14.90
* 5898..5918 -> 14.60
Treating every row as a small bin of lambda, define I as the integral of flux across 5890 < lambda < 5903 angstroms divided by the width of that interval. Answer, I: 15.1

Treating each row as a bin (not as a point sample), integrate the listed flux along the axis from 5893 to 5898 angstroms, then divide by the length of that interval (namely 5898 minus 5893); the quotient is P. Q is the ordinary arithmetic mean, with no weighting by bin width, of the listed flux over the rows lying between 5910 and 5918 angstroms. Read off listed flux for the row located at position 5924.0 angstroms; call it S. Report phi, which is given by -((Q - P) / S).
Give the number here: 0.021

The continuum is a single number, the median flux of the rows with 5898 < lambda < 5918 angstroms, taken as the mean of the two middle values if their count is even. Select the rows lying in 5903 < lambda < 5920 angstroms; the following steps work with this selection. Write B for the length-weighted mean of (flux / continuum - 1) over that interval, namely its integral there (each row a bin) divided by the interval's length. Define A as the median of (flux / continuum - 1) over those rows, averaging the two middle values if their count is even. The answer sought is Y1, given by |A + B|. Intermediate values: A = -0.023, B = -0.012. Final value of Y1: 0.035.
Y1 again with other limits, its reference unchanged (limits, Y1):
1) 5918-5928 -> 0.048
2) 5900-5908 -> 0.019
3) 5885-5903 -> 0.018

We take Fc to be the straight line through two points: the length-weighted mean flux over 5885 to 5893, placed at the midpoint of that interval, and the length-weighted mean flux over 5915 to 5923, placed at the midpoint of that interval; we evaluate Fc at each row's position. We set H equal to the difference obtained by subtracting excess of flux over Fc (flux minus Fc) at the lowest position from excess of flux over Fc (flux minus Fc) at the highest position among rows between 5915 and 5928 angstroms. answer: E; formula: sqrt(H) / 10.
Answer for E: 0.041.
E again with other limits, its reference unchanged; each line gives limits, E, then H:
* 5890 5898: 0.019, 0.04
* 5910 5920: 0.023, 0.05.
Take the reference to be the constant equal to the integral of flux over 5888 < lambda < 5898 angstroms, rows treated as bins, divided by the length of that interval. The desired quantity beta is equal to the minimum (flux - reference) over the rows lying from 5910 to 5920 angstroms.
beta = -0.38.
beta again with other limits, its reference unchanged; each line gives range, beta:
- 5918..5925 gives -0.28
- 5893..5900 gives 0.02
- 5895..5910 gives 0.02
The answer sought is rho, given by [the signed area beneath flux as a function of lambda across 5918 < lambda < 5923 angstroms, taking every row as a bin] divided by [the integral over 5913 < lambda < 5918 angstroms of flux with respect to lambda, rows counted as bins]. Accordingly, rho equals 1.006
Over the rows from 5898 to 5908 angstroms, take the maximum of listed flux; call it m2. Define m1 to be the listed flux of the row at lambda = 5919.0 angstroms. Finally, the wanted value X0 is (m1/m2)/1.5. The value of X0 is 0.641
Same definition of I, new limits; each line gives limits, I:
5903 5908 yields 15.3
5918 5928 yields 14.8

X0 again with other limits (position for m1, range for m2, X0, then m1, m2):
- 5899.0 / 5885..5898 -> 0.671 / 15.1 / 15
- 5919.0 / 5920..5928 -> 0.667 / 14.8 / 14.8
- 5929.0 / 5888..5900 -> 0.658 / 14.9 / 15.1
